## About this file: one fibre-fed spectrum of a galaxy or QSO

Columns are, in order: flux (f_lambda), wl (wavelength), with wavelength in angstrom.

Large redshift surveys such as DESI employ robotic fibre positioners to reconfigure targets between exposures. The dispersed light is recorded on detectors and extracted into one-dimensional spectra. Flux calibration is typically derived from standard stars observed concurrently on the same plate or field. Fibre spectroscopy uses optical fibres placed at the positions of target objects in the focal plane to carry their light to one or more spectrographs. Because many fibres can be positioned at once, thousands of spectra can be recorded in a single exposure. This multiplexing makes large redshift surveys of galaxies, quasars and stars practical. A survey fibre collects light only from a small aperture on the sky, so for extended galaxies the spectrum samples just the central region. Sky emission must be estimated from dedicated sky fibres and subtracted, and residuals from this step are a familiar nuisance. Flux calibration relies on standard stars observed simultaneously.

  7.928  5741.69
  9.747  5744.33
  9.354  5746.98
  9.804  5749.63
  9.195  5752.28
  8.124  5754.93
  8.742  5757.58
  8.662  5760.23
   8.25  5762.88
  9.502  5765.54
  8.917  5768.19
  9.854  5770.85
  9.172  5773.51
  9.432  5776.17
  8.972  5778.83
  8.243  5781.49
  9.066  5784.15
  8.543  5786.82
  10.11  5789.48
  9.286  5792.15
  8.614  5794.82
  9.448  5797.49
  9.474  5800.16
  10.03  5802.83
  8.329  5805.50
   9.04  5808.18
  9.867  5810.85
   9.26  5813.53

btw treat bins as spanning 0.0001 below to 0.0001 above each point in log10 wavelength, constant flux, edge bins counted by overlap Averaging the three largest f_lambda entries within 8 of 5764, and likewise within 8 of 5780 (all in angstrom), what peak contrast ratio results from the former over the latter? 1.02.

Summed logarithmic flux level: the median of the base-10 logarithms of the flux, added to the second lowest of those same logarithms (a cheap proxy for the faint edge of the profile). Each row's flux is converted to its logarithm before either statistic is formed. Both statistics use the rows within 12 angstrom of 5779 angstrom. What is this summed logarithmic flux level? 1.89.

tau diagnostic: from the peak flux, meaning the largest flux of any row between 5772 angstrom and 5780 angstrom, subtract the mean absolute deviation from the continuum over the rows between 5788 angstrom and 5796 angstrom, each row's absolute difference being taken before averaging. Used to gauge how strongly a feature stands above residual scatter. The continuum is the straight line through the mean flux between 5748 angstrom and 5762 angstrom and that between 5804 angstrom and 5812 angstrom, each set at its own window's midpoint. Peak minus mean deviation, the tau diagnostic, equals 8.84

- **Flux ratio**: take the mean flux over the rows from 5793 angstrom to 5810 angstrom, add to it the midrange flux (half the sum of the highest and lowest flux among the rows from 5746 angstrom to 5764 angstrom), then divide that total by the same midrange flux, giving 2.02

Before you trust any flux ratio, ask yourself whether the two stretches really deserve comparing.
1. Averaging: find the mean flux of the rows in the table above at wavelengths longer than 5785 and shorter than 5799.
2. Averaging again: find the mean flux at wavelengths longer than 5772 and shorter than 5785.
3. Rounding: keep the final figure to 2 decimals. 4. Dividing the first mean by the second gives 1.02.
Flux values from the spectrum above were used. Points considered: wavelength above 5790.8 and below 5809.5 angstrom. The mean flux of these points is 9.17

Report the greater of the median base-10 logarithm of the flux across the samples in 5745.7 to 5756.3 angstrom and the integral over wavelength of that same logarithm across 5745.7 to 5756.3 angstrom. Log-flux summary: 10.2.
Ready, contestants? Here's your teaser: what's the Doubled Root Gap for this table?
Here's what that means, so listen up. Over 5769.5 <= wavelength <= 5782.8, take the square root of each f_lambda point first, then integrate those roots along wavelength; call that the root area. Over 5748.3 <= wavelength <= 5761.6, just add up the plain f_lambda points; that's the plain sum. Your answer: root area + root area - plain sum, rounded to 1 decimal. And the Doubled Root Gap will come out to 35.8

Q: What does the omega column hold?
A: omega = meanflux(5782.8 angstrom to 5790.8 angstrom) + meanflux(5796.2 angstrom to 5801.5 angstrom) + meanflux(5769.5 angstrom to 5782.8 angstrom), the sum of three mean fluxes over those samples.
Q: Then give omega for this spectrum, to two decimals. 27.84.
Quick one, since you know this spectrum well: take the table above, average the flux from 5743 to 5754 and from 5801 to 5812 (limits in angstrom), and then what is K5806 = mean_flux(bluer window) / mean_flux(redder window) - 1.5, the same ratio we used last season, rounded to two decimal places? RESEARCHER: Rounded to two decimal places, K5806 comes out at -0.48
